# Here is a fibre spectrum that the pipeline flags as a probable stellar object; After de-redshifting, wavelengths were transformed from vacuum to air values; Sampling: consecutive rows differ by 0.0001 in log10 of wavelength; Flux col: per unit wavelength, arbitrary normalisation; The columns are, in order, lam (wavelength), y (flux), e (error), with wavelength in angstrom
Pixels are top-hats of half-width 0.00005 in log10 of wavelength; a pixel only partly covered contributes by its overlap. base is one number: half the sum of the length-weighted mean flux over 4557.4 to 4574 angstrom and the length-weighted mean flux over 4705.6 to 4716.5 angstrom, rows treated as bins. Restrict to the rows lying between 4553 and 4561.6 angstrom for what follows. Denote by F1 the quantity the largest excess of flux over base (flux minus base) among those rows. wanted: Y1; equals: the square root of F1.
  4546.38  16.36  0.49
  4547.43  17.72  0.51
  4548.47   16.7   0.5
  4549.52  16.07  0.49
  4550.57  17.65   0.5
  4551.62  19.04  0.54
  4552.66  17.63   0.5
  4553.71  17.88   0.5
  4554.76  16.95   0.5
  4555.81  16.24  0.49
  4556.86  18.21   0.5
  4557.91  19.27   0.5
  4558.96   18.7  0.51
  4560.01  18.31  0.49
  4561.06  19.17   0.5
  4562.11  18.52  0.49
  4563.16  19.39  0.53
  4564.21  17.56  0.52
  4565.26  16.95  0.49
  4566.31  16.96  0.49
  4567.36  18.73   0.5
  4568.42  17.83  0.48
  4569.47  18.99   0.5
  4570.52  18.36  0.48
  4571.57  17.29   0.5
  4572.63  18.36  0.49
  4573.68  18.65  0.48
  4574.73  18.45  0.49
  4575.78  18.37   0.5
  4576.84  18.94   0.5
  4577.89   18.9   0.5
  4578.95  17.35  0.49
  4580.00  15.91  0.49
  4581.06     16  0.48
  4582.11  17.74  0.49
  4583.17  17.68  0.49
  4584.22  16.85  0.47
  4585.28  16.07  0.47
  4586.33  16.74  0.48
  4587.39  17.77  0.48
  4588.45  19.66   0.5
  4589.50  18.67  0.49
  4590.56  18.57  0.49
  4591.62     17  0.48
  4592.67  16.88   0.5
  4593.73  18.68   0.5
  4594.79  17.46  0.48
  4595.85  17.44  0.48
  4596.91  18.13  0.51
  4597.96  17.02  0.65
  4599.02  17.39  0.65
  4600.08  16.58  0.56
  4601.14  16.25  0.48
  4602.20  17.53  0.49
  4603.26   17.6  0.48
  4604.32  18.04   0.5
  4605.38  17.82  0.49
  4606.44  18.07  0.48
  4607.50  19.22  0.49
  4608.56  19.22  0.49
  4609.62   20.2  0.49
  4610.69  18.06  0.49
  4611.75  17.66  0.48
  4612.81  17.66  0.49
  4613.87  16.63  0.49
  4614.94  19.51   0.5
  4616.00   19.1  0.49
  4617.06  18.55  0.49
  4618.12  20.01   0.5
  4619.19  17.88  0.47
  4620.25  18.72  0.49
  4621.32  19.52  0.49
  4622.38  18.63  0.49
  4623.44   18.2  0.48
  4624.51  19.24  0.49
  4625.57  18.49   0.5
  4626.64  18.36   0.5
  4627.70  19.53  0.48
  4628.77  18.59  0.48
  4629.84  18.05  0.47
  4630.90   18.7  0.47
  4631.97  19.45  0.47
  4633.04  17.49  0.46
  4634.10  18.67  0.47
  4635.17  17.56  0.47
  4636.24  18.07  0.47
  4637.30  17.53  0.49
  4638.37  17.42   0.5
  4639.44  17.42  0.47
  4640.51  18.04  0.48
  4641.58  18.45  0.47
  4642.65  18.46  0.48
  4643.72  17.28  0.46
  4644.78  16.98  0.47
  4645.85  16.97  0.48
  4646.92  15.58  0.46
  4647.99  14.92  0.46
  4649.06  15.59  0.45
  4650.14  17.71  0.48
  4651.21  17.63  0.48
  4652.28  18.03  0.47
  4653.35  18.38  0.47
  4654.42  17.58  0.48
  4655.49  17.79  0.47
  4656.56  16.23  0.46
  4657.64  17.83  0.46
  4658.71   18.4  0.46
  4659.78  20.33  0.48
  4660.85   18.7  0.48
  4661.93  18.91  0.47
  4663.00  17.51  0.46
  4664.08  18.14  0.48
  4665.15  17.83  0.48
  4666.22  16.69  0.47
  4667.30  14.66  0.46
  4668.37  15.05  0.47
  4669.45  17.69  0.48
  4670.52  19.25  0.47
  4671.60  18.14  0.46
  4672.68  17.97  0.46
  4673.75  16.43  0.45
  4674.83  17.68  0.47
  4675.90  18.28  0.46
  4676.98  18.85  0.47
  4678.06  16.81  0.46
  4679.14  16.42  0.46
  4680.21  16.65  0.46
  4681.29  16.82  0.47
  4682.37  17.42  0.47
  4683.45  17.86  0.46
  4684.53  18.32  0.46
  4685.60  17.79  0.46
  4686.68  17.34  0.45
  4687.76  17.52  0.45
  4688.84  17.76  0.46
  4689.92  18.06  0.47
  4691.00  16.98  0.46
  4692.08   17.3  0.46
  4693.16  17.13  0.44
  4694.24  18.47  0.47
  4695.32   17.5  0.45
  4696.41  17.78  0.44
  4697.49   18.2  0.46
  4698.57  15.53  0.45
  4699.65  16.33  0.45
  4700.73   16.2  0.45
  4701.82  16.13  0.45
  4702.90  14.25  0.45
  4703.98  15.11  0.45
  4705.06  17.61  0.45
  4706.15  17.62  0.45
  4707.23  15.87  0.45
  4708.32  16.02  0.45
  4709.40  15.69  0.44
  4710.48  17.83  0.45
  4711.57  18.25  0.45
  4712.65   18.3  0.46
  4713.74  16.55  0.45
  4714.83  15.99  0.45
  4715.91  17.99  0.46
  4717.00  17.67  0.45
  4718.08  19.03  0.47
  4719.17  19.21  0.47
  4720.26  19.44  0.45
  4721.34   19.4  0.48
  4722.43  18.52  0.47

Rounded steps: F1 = 1.6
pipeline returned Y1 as 1.27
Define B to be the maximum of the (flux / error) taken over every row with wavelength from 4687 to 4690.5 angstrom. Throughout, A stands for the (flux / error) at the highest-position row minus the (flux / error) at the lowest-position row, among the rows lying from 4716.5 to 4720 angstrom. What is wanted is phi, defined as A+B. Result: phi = 40.5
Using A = 1.6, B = 38.9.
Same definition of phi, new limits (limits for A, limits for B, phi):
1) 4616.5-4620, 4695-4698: 40.6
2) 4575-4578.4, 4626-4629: 41.7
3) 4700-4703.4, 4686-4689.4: 34.6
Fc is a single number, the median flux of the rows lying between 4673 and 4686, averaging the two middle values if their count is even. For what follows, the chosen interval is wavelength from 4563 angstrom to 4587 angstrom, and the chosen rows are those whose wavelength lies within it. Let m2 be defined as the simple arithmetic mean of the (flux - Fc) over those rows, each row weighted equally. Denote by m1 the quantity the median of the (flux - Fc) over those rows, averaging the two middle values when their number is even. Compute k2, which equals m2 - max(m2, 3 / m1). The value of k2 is -16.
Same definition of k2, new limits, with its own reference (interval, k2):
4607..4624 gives -2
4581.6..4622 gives -12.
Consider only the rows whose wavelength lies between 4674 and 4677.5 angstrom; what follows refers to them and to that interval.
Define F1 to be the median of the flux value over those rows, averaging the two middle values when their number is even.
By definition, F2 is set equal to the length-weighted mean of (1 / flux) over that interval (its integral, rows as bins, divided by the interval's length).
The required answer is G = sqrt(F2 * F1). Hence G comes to 1.01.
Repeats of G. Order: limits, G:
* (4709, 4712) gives 1.02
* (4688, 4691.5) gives 1.00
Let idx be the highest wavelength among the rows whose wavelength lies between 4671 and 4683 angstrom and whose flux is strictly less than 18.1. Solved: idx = 4682.37 angstrom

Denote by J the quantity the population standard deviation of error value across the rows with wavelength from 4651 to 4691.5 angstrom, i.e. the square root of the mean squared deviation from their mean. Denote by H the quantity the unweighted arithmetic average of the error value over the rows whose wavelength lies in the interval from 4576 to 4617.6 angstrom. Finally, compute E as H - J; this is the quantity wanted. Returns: 0.490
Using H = 0.499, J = 0.0087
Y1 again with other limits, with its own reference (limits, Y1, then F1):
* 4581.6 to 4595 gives 1.42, 2.0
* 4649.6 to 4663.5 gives 1.64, 2.7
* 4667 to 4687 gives 1.26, 1.6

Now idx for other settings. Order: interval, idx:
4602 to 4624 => 4619.19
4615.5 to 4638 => 4637.30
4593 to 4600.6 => 4600.08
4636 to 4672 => 4669.45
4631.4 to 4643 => 4640.51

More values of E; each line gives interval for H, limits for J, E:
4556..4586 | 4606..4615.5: 0.488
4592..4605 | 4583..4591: 0.513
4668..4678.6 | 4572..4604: 0.422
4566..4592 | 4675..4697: 0.480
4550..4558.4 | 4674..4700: 0.495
